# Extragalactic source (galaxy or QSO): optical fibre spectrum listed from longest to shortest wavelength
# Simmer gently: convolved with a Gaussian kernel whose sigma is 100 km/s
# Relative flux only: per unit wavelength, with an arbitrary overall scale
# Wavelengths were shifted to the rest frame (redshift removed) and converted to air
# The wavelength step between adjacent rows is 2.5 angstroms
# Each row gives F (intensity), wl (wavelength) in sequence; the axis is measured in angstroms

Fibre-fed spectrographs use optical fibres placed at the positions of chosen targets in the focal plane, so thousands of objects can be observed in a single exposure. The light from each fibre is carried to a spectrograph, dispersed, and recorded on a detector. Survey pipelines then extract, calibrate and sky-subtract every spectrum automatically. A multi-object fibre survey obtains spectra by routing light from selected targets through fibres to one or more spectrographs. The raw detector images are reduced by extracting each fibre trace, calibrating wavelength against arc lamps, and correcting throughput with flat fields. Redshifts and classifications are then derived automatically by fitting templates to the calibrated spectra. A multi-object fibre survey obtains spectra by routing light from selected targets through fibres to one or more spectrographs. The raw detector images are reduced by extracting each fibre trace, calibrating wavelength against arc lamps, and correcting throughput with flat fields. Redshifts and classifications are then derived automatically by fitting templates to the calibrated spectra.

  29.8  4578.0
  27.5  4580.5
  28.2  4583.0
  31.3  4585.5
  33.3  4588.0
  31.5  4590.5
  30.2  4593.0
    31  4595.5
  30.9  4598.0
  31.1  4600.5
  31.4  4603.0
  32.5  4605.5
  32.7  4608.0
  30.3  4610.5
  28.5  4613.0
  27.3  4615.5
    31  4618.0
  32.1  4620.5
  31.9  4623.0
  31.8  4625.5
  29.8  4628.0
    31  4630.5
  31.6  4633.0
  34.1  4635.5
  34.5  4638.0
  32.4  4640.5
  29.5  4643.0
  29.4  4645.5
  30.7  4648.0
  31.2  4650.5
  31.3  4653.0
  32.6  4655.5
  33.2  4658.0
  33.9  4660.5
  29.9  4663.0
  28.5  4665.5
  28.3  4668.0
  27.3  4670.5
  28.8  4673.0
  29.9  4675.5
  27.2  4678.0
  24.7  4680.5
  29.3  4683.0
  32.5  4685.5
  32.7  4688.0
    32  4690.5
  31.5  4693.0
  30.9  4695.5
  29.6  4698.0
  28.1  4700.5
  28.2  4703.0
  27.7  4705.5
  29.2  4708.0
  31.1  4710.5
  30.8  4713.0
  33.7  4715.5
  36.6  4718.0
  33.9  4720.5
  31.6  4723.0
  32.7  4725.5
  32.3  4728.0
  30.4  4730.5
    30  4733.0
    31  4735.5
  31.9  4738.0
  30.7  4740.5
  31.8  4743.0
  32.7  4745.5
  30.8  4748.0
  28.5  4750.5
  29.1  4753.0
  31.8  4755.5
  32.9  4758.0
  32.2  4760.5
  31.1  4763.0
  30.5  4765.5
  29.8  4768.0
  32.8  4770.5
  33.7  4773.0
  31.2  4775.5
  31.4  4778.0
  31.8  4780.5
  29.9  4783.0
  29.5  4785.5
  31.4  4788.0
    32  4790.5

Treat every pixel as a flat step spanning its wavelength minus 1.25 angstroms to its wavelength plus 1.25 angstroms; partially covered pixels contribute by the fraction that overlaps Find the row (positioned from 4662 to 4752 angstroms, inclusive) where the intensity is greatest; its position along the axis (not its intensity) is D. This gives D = 4718.0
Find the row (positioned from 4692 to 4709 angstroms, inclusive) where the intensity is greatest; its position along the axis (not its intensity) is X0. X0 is 4693.0 angstroms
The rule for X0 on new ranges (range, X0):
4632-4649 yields 4638.0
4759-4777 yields 4773.0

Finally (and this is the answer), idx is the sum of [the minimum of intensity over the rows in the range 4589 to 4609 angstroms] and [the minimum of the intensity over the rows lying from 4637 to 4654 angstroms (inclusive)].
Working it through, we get 59.6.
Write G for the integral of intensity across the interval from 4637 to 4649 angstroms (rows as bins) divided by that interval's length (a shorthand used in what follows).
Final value 31.2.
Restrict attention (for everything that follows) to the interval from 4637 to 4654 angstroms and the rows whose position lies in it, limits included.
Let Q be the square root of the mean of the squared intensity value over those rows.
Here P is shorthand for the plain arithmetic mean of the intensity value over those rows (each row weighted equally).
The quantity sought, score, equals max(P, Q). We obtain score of 31.33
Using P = 31.3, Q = 31.33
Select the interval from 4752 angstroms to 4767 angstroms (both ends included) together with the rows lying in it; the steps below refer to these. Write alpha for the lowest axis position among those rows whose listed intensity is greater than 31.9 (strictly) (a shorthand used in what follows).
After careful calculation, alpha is 4758.0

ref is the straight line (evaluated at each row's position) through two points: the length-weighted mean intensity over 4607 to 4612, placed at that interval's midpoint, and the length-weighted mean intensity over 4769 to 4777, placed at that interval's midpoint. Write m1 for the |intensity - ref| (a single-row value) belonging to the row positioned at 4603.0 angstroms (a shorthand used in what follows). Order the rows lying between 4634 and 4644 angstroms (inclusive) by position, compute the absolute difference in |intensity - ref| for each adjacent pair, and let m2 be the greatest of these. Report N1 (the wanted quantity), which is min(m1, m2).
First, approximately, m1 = 0.2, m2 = 2.1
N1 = 0.2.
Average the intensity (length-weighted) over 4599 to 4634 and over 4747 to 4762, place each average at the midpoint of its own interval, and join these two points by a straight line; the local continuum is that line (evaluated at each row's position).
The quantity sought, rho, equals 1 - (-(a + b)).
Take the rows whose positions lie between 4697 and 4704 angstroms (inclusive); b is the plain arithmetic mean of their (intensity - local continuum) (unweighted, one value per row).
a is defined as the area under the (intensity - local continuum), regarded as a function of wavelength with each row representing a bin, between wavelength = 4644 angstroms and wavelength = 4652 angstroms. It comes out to -5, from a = -4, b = -2.3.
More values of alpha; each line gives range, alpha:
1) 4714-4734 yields 4715.5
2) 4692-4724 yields 4715.5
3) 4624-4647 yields 4635.5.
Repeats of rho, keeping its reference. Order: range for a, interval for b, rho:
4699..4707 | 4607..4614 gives -22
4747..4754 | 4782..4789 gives -10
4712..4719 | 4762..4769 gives 20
